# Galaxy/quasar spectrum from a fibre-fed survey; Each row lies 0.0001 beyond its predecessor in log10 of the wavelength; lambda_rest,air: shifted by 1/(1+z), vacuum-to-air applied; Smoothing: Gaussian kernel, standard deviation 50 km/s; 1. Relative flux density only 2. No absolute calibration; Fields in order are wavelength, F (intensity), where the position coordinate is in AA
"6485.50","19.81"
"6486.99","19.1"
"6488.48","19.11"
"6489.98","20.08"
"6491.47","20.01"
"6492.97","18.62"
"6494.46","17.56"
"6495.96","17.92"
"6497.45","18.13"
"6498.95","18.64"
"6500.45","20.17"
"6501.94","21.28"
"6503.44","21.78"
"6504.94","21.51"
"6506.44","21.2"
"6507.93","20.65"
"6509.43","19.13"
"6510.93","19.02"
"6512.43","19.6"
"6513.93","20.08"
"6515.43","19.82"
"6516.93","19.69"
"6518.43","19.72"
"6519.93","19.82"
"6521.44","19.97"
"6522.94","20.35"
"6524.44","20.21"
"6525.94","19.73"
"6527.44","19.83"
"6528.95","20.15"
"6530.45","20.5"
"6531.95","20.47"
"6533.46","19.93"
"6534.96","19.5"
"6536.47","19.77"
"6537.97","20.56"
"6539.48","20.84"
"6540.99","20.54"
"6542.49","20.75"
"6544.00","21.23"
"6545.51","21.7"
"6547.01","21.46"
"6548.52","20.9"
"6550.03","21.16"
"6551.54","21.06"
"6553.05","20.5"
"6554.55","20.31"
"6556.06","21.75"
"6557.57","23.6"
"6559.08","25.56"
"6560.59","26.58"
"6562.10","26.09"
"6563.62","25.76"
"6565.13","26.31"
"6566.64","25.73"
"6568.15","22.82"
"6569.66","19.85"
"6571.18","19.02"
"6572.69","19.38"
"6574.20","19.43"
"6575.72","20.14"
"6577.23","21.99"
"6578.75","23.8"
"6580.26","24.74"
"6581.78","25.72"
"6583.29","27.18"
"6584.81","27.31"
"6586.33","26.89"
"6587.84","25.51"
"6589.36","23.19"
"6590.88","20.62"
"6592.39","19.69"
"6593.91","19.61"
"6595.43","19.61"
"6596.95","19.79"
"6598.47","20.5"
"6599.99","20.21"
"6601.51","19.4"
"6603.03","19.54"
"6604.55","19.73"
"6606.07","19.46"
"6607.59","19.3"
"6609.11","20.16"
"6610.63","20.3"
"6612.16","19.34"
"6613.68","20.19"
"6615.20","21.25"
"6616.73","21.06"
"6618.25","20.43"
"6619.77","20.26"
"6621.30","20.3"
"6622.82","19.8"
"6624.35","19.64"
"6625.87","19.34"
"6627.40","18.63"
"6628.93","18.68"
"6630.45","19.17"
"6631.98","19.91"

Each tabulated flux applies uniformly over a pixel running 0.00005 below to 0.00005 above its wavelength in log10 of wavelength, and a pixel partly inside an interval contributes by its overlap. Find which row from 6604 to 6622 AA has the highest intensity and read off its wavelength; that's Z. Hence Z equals 6615.20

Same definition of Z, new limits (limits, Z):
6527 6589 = 6584.81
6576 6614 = 6584.81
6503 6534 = 6503.44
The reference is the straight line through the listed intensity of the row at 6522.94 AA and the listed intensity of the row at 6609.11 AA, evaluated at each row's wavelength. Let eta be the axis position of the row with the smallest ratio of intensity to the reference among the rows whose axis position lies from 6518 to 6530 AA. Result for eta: 6518.43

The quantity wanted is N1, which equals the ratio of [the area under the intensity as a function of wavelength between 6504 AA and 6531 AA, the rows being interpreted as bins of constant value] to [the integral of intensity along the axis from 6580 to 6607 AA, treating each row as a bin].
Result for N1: 0.91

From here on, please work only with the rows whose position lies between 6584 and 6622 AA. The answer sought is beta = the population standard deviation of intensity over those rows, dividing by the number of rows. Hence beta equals 2.2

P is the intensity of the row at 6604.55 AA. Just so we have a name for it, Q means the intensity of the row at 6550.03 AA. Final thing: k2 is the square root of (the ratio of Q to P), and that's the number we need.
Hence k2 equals 1.04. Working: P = 19.73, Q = 21.16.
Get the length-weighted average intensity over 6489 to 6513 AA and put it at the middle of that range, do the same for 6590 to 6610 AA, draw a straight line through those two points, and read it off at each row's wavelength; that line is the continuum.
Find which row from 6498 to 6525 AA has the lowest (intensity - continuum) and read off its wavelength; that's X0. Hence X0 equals 6498.95 AA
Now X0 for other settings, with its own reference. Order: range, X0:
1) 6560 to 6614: 6571.18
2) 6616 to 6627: 6625.87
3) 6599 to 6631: 6627.40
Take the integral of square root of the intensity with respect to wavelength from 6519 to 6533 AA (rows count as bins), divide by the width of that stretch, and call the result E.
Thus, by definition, 4.48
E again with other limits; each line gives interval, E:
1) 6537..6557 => 4.58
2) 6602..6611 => 4.44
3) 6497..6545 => 4.49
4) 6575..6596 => 4.82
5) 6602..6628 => 4.46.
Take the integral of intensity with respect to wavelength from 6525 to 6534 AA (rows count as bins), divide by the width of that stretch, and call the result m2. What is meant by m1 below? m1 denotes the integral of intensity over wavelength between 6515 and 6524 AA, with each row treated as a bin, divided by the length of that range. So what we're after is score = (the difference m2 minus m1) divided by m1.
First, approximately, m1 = 19.9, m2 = 20.1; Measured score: 0.01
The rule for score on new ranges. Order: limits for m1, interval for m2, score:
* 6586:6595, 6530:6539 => -0.10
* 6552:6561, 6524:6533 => -0.12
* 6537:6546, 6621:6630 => -0.07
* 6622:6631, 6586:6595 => 0.16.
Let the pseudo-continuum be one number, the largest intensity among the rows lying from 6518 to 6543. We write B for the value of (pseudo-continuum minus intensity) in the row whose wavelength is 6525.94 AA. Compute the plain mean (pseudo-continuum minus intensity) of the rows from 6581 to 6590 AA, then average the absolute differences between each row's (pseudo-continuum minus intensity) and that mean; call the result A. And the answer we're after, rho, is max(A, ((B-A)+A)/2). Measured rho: 1.2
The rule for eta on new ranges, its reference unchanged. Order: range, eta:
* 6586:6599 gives 6593.91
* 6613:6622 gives 6613.68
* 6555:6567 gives 6556.06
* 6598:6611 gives 6607.59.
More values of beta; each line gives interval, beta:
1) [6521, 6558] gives 0.8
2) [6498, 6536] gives 0.7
